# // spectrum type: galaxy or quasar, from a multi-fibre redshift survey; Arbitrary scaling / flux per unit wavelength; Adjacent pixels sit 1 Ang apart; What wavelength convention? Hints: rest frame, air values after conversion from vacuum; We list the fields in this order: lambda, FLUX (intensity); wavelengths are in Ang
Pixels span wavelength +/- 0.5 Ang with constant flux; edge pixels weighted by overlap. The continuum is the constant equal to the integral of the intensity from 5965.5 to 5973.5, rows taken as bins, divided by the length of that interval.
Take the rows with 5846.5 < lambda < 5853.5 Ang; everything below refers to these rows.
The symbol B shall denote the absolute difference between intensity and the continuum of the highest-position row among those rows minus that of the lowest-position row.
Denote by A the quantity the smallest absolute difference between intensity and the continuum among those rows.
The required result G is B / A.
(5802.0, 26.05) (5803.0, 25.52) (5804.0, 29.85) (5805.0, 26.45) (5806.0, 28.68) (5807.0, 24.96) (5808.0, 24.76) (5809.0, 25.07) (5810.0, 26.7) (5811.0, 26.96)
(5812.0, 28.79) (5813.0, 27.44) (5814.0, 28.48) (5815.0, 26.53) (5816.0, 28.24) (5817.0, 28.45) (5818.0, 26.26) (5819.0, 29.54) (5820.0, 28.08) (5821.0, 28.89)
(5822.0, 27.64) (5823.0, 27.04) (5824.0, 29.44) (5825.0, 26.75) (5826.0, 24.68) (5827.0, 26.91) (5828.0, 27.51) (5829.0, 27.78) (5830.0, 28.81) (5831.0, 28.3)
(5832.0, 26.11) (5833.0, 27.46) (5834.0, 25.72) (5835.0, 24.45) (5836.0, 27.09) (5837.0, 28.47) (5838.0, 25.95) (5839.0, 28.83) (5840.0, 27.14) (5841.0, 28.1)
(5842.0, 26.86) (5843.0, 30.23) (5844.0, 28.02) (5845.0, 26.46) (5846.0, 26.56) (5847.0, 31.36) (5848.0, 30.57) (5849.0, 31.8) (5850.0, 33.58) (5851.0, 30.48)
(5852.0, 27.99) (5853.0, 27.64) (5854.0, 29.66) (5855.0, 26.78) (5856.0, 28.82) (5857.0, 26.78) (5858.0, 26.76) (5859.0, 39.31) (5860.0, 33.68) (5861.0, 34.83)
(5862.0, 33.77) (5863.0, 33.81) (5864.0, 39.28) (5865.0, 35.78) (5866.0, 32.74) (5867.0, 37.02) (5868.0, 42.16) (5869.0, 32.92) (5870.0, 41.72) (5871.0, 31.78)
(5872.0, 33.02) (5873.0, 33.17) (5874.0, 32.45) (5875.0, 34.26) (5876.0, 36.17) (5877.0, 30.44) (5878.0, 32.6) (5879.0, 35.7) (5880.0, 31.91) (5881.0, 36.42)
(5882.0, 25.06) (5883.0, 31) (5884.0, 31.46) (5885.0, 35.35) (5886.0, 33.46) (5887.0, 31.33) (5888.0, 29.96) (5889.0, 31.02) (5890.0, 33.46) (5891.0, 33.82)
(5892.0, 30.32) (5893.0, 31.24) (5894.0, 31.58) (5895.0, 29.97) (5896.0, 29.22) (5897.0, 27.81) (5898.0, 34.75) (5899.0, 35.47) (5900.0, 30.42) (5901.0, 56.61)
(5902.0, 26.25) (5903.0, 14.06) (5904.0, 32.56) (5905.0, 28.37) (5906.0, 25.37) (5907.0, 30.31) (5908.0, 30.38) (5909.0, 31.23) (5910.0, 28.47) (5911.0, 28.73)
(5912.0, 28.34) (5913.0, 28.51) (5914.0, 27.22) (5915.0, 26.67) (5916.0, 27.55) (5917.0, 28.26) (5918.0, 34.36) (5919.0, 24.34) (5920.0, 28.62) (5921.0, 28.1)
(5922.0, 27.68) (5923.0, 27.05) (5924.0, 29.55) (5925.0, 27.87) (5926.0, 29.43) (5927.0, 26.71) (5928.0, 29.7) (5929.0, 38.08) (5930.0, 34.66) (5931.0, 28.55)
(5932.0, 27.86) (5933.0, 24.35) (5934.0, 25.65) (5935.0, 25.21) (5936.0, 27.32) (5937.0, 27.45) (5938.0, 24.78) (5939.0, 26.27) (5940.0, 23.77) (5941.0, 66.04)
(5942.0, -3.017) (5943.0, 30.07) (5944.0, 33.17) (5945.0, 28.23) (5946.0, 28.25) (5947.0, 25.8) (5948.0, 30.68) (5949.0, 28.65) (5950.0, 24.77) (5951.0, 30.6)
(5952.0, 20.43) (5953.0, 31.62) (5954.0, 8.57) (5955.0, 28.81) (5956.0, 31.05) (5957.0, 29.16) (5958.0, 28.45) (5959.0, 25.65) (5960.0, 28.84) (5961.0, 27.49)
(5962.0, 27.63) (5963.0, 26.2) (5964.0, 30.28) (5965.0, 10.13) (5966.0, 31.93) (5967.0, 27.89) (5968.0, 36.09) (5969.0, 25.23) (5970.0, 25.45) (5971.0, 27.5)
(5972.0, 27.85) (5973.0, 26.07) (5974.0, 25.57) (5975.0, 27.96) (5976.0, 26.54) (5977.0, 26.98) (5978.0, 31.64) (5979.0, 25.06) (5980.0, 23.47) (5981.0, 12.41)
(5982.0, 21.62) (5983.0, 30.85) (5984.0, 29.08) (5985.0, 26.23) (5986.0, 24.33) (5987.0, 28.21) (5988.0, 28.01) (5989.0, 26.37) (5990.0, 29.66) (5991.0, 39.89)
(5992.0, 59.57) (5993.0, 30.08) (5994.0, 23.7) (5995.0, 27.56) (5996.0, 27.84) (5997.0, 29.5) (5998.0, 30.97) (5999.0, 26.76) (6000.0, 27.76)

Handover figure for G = -4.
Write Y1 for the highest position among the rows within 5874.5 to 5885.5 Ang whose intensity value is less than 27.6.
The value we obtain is 5882.0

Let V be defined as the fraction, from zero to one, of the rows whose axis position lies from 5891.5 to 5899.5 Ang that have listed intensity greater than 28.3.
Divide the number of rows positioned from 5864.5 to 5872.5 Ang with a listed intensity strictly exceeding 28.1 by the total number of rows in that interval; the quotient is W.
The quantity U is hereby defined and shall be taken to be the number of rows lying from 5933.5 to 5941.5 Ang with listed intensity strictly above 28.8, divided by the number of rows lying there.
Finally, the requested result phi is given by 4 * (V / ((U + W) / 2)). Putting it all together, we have 6.22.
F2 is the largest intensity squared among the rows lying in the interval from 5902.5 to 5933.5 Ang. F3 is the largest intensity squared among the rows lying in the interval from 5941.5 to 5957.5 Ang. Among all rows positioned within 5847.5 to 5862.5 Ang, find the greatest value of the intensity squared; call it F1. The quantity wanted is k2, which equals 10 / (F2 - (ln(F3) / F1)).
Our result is 0.0069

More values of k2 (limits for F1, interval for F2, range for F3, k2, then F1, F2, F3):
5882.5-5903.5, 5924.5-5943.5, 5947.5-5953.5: 0.0023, 3205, 4361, 1000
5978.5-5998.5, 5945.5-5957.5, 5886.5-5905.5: 0.0100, 3549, 1000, 3205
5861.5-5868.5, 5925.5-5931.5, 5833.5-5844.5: 0.0069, 1777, 1450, 914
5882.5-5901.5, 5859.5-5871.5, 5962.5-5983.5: 0.0056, 3205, 1777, 1302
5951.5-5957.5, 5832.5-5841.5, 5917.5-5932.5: 0.0120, 1000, 831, 1450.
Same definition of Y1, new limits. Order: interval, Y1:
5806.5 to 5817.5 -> 5815.0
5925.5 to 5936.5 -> 5936.0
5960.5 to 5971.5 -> 5971.0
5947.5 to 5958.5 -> 5954.0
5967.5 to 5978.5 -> 5977.0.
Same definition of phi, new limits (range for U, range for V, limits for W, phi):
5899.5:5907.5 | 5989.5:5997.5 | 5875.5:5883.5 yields 3.64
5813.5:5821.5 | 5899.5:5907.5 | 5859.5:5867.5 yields 4.00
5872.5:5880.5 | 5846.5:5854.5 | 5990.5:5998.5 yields 3.69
